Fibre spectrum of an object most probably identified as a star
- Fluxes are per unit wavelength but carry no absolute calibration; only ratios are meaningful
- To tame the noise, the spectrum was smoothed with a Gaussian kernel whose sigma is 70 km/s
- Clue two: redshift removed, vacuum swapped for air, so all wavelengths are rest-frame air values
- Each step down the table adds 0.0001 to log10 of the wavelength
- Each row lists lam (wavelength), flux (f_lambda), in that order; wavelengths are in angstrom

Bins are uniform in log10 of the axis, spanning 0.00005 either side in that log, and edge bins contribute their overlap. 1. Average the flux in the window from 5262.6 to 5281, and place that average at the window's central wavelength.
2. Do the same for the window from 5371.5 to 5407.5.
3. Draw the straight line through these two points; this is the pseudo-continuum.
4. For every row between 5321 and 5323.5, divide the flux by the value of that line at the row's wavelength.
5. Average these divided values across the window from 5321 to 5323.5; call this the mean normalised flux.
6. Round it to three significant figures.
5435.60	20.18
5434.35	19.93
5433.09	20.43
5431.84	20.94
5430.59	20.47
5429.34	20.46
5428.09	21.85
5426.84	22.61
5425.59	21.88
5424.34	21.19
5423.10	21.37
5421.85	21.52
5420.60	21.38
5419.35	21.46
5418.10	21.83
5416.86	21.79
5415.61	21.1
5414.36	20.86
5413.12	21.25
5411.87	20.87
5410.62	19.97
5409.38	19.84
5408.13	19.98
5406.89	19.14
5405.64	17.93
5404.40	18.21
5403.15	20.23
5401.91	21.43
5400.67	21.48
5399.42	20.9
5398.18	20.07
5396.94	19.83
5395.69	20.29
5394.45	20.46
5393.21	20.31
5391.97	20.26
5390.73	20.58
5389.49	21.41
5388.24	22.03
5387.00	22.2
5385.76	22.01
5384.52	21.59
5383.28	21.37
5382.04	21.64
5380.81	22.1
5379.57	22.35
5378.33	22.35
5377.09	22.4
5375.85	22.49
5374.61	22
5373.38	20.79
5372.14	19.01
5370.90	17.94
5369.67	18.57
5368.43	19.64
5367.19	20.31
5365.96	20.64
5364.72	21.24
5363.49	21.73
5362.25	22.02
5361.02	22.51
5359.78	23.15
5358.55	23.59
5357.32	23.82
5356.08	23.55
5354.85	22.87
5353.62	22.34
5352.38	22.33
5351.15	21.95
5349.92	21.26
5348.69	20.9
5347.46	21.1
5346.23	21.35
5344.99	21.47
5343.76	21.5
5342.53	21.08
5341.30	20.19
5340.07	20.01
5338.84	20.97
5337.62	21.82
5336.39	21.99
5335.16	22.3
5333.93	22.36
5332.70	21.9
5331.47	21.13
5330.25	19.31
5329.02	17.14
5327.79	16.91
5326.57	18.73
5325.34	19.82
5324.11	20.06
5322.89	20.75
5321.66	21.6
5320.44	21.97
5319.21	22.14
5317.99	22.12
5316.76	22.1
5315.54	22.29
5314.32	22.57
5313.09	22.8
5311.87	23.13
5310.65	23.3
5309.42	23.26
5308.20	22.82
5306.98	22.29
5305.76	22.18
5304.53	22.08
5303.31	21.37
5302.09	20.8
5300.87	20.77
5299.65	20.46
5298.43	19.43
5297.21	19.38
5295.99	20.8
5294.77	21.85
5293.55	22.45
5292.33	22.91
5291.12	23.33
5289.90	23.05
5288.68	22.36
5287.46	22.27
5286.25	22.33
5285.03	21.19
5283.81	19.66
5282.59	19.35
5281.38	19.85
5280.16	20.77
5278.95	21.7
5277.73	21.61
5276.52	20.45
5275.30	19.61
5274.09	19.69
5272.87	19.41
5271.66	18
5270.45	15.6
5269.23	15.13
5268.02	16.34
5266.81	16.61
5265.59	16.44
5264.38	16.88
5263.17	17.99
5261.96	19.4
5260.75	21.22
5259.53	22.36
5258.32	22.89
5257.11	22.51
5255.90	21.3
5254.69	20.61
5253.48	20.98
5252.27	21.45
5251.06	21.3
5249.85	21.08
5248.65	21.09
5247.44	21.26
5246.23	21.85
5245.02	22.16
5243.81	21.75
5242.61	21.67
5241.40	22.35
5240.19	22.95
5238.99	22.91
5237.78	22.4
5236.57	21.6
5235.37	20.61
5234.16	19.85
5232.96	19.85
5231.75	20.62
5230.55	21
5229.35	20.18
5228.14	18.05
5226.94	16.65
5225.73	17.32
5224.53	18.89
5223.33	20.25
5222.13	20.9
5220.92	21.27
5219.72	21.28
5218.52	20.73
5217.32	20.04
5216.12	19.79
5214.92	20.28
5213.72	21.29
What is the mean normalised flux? 1.09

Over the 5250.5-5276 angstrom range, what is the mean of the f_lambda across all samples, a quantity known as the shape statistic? 19.3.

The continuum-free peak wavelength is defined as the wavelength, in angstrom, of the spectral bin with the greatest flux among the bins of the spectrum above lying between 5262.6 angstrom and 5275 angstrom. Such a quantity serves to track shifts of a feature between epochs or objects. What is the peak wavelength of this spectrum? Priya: 5274.09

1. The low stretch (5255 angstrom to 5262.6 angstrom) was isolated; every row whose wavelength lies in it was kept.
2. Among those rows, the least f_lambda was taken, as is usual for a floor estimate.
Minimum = 19.4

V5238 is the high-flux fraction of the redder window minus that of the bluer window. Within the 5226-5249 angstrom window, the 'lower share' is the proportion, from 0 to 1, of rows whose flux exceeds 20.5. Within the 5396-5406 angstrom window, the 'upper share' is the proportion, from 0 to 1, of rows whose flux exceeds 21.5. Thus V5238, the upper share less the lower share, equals -0.74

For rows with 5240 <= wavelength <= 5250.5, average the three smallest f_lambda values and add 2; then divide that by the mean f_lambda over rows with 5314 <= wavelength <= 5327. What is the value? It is 1.09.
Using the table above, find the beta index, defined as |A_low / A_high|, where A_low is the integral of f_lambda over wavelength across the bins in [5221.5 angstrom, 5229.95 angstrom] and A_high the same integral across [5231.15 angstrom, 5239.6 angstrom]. 0.89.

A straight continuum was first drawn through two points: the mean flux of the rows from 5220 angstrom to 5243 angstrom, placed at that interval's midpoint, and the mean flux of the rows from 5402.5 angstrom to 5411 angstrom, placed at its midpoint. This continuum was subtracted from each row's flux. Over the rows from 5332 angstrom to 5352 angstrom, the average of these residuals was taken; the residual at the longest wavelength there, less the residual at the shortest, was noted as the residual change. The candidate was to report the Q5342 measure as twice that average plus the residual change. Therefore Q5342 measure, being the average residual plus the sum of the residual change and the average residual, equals 3.4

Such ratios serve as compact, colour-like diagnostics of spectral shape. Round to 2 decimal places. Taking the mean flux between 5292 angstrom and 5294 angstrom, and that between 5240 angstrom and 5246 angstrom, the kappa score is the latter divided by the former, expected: 0.98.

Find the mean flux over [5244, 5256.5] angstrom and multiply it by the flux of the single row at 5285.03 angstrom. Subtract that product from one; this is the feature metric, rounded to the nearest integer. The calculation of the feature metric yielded -451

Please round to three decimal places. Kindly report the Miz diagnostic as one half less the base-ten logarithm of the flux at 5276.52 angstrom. -0.811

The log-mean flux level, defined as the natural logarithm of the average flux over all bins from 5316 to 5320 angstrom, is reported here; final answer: 3.096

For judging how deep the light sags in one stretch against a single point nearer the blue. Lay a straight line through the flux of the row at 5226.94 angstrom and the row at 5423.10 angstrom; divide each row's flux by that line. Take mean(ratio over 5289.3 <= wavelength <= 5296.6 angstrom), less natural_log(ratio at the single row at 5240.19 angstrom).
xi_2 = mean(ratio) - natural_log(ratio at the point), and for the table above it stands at 0.93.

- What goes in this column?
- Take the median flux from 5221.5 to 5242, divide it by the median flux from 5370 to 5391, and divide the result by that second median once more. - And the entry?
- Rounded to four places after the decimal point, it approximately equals 0.0426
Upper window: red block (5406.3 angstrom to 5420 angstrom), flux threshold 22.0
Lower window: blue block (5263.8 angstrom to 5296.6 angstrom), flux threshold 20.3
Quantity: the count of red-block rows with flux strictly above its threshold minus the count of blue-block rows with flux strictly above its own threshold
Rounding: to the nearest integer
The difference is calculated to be -14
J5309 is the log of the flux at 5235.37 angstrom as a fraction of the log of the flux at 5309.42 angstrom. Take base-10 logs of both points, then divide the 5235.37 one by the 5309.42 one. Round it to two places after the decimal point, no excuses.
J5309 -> 0.96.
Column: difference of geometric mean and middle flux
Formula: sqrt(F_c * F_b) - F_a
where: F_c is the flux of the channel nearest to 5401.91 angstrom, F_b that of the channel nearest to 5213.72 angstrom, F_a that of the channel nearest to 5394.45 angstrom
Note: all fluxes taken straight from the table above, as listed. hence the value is 1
